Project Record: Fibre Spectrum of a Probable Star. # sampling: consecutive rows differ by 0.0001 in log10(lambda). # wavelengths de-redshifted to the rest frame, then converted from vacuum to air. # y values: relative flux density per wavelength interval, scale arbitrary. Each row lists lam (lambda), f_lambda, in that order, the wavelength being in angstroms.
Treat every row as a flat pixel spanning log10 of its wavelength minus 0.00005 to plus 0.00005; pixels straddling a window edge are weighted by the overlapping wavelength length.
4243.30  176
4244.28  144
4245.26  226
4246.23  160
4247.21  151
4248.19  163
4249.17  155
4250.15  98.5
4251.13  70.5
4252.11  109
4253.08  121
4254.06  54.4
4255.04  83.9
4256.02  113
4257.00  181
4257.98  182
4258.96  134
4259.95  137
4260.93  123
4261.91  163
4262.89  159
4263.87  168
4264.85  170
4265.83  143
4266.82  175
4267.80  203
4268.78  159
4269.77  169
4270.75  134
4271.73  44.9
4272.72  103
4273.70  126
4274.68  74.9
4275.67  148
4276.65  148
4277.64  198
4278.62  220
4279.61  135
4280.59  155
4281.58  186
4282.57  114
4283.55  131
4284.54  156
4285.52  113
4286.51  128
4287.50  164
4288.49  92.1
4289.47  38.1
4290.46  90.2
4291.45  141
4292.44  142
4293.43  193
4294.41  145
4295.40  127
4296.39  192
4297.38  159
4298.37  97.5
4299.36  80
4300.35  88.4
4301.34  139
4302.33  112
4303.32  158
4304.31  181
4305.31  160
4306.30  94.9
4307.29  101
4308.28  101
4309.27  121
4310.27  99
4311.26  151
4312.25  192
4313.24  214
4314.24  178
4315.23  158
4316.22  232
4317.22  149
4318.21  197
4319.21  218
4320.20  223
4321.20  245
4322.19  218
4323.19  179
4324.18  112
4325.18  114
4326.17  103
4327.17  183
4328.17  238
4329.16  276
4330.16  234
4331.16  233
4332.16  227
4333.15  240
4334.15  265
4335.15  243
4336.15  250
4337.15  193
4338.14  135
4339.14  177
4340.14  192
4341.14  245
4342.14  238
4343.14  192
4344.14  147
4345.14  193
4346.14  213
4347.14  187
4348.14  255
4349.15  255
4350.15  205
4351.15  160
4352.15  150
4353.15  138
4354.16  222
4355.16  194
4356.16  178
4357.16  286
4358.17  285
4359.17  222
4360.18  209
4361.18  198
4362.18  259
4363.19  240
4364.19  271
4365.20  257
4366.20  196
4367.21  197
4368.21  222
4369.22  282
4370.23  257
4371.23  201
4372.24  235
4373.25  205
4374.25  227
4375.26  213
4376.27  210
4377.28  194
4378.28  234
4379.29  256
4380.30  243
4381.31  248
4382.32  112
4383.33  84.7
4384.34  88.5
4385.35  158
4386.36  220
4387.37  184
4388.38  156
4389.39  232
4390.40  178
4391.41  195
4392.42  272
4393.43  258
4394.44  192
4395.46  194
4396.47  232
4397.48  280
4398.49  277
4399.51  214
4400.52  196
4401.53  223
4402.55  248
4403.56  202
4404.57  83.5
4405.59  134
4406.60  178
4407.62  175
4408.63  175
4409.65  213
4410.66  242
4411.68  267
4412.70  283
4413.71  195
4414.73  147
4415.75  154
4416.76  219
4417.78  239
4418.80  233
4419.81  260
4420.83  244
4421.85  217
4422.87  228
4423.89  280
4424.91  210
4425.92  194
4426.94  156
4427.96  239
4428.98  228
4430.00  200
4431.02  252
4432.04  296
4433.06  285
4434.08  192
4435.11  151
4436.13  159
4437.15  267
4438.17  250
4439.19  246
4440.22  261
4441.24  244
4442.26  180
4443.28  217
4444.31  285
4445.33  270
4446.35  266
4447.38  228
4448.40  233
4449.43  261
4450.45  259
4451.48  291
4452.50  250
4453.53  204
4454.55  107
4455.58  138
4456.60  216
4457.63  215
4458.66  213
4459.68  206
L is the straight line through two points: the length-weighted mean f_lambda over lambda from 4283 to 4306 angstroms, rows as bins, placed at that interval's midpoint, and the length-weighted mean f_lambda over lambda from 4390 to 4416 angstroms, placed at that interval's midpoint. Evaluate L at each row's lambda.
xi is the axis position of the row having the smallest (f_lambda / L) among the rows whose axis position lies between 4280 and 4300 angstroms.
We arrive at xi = 4289.47 angstroms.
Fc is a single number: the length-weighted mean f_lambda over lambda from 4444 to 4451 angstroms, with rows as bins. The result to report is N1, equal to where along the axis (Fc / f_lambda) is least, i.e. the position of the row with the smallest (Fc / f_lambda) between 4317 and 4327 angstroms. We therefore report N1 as 4321.20 angstroms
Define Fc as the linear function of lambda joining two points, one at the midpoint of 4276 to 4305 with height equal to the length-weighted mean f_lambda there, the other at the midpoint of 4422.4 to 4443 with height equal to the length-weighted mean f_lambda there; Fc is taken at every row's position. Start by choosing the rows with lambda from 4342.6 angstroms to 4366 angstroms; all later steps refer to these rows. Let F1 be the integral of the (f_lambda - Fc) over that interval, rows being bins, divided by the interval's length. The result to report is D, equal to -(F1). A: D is -36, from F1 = 36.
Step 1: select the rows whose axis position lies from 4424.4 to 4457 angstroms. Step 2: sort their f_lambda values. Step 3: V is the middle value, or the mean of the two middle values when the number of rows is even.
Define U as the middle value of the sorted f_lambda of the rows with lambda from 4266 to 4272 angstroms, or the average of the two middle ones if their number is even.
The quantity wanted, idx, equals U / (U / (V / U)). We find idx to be 1.4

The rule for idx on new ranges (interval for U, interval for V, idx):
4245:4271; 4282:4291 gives 0.7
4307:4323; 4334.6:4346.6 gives 1.0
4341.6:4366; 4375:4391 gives 1.0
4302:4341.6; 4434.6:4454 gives 1.3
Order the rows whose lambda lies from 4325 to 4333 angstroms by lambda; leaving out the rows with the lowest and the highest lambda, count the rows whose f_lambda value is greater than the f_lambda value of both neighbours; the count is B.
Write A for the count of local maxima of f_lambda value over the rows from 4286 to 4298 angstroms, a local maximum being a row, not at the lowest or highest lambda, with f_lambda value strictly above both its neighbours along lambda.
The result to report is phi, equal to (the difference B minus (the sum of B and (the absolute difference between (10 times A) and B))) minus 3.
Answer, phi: -32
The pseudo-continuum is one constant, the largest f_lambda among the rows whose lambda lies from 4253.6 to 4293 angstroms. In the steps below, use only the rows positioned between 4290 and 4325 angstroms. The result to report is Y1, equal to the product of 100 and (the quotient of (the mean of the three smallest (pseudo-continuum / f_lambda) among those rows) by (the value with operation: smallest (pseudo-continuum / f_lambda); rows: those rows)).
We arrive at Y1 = 105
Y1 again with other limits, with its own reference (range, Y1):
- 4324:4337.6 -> 105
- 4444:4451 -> 104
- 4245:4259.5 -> 116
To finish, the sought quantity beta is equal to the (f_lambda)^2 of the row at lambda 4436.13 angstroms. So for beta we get 25281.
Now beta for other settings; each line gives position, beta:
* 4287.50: 26896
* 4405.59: 17956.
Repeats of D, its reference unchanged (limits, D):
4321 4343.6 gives -41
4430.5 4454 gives -10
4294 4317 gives 5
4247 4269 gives -20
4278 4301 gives 4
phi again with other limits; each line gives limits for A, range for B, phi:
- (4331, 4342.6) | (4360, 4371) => -30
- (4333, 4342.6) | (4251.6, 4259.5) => -31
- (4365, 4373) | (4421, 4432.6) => -11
